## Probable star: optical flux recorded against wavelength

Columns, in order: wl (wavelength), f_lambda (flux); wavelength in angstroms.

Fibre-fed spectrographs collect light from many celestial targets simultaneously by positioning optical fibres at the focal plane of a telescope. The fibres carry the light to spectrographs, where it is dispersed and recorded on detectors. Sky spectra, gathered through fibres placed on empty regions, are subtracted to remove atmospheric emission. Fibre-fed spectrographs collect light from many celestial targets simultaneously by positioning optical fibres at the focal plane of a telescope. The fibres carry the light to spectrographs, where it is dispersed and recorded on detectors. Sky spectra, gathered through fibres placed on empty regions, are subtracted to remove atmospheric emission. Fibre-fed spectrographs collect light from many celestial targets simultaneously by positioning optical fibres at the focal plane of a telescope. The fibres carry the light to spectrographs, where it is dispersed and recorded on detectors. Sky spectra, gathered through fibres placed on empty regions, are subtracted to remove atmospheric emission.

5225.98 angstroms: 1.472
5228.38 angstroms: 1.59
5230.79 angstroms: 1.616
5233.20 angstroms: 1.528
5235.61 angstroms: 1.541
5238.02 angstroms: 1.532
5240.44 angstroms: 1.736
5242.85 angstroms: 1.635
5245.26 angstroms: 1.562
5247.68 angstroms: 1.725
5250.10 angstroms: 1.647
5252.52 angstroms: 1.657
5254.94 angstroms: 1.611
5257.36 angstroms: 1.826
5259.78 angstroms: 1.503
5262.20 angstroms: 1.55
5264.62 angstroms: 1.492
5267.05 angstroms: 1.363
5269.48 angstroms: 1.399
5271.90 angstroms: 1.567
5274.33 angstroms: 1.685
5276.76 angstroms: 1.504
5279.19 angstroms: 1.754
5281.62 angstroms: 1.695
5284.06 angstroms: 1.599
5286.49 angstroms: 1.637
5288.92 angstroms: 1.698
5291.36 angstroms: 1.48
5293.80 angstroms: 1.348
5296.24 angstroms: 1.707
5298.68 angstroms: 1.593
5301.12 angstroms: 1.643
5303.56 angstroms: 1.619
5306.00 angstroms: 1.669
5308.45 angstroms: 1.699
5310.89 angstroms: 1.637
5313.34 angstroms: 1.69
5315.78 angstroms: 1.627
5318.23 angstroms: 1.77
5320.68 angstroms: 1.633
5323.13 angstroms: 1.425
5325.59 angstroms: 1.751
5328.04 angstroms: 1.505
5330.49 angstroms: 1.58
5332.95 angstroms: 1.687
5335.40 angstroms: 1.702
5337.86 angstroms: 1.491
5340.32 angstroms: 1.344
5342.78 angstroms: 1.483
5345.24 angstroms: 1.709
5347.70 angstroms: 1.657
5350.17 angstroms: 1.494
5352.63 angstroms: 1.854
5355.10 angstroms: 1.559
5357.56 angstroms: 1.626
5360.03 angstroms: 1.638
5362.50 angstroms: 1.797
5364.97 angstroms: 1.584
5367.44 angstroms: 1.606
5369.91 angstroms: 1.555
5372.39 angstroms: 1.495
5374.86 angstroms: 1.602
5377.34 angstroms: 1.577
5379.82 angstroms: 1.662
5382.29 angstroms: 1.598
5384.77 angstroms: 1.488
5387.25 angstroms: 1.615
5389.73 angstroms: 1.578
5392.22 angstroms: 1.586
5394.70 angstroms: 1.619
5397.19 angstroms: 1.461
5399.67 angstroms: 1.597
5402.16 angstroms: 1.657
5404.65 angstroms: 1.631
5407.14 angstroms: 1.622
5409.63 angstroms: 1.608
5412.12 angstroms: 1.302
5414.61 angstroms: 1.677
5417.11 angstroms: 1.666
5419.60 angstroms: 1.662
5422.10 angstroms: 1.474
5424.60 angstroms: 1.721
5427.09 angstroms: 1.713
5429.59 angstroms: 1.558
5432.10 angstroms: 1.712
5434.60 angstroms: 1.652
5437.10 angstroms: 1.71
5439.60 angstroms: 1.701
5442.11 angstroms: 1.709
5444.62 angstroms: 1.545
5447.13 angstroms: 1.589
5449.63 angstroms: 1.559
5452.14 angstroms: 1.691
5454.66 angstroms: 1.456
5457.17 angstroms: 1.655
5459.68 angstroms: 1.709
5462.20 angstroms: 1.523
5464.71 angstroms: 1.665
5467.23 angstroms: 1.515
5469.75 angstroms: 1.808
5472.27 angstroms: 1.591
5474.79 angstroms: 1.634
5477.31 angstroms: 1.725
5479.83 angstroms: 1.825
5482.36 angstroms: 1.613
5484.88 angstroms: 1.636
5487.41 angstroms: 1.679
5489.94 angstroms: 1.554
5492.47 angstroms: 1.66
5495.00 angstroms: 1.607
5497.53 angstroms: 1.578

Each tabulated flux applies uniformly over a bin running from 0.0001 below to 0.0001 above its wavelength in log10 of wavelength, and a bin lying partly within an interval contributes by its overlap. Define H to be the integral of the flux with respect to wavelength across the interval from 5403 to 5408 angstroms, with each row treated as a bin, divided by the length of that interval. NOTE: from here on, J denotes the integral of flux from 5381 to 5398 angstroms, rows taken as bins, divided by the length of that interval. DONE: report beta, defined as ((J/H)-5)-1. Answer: -5.04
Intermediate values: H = 1.63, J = 1.57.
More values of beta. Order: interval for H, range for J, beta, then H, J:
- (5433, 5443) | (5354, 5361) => -5.05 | 1.69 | 1.61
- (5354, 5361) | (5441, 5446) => -4.99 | 1.61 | 1.62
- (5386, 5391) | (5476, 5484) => -4.92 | 1.59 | 1.72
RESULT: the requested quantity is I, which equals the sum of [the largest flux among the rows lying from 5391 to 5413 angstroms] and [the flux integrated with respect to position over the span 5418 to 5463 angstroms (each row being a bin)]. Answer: 75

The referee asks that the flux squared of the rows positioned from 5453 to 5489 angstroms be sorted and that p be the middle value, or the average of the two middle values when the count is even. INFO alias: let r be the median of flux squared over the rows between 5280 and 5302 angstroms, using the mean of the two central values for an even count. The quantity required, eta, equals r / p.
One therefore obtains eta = 0.99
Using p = 2.71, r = 2.68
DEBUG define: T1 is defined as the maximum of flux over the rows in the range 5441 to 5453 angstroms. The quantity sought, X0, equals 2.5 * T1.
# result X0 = 4.27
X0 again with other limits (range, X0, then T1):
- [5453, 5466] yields 4.27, 1.709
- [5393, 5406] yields 4.14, 1.657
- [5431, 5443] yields 4.28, 1.712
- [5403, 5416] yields 4.19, 1.677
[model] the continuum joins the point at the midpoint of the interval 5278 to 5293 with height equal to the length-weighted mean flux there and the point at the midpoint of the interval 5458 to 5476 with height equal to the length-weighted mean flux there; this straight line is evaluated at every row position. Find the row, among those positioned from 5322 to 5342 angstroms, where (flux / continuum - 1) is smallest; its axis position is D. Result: 5340.32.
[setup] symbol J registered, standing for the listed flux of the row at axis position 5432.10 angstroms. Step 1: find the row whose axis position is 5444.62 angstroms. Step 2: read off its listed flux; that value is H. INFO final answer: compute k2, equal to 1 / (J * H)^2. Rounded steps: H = 1.545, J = 1.712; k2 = 0.143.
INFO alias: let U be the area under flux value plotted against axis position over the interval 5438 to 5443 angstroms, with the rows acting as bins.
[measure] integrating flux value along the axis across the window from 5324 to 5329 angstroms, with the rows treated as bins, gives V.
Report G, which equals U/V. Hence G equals 1.05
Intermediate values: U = 8.5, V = 8.09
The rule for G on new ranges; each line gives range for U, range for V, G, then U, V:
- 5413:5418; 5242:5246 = 1.28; 8.2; 6.41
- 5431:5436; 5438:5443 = 0.99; 8.4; 8.53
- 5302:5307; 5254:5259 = 0.96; 8.2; 8.53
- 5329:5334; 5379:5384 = 1.01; 8.1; 8.08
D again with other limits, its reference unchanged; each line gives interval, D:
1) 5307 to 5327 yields 5323.13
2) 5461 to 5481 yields 5467.23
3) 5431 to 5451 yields 5444.62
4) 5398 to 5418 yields 5412.12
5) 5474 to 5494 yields 5489.94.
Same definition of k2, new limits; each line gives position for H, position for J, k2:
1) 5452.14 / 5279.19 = 0.114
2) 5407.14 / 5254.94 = 0.146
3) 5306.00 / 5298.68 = 0.141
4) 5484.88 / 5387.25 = 0.143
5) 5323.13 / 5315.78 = 0.186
